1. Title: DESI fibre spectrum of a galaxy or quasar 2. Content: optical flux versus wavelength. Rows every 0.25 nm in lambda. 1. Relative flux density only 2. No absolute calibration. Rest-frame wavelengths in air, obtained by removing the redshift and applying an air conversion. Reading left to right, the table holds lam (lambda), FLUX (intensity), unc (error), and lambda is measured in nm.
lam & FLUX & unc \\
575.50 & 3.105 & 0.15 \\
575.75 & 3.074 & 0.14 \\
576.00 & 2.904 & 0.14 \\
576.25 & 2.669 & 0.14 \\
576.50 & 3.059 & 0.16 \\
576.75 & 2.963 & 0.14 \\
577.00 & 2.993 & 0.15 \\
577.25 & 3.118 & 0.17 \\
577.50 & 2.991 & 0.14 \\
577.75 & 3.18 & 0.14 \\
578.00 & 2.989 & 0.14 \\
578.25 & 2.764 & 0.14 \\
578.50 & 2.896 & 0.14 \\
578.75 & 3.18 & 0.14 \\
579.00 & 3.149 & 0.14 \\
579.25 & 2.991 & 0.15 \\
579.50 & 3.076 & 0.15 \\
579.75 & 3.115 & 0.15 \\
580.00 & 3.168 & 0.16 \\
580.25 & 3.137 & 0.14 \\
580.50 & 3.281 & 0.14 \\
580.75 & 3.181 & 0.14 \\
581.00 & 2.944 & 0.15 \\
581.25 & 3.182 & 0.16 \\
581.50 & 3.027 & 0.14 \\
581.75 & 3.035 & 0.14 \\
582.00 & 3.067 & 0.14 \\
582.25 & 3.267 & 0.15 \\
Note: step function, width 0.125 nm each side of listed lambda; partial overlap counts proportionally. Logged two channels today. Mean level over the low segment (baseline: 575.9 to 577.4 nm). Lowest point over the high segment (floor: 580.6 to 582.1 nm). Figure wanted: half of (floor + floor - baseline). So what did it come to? 1.47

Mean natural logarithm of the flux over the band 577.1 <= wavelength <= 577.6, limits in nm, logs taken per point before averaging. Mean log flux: 1.116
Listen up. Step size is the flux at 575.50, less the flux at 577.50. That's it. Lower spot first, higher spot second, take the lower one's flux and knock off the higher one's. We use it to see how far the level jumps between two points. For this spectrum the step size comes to 0.11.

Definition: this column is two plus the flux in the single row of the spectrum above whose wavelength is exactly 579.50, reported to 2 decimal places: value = 5.08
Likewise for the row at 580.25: 5.14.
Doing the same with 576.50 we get 5.06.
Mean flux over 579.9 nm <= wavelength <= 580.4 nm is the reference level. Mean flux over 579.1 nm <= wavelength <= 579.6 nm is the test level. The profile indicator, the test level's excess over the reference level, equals -0.12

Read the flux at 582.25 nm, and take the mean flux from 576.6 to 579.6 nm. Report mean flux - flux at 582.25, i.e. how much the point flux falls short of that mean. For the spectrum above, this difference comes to -0.24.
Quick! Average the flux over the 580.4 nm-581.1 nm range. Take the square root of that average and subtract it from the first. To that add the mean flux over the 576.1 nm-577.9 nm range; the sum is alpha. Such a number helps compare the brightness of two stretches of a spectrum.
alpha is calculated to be 4.36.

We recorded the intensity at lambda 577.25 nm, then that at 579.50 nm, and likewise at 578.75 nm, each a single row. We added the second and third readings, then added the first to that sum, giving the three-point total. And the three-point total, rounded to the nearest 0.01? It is 9.37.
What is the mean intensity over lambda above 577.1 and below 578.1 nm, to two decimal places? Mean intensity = 3.07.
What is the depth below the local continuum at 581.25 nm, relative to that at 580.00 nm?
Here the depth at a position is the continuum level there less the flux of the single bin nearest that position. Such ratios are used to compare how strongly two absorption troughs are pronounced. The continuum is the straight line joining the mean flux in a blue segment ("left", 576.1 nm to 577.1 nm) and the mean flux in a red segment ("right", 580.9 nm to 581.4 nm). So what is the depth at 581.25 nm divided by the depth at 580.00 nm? 0.8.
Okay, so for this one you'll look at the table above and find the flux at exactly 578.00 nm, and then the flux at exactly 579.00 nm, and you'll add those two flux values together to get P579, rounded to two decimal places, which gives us 6.14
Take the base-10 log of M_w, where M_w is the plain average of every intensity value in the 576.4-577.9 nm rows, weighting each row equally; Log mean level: 0.484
